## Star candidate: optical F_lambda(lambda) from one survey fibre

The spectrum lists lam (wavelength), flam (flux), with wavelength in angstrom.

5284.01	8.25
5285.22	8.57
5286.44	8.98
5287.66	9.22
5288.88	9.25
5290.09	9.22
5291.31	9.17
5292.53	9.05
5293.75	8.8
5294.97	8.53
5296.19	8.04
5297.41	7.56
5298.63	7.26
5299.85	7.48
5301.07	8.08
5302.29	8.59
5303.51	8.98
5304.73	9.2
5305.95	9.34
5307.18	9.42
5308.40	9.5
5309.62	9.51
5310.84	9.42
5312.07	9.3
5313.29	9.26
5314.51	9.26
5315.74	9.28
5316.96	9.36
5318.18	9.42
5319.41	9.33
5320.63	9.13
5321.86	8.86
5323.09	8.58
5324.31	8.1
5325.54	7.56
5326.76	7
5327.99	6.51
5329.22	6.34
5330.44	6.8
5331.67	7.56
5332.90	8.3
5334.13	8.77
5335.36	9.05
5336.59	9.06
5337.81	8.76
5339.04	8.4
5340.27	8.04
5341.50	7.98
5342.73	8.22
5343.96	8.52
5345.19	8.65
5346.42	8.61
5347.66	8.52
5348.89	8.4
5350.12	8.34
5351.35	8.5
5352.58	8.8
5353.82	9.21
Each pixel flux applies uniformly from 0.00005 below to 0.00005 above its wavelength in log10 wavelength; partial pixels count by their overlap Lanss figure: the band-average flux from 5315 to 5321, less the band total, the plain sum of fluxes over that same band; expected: -37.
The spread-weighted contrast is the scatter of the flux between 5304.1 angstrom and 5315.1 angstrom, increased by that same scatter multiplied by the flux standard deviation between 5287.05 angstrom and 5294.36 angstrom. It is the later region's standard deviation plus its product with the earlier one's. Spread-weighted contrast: 0.1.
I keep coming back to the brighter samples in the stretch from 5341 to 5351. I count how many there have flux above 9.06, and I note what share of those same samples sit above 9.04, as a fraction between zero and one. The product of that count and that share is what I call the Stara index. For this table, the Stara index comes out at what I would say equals 0.00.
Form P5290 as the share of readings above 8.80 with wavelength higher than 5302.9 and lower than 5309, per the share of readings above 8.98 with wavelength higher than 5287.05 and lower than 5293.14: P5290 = 1.00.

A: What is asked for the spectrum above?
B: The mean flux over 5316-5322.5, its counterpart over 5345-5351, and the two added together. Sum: 17.7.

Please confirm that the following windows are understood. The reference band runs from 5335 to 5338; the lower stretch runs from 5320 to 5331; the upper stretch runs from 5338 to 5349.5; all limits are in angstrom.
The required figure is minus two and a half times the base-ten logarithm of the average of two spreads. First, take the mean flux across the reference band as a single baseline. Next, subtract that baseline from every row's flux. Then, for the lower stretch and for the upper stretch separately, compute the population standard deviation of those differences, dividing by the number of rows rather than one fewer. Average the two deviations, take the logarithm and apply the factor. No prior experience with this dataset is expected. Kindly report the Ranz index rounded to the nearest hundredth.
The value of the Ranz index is 0.54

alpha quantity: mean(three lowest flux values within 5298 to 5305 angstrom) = 7.6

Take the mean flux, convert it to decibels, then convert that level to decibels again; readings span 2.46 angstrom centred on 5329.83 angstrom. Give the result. 9.13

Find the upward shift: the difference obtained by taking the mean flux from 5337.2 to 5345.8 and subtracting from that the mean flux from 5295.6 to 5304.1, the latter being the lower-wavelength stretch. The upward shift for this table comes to 0.4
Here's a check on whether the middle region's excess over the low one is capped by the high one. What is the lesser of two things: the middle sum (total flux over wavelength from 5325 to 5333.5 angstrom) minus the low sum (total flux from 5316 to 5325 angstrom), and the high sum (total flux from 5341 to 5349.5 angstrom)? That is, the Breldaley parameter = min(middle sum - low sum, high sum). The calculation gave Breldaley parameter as -13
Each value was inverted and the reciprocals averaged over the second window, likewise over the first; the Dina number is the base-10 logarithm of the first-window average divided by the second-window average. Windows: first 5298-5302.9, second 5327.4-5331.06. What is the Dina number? -0.077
